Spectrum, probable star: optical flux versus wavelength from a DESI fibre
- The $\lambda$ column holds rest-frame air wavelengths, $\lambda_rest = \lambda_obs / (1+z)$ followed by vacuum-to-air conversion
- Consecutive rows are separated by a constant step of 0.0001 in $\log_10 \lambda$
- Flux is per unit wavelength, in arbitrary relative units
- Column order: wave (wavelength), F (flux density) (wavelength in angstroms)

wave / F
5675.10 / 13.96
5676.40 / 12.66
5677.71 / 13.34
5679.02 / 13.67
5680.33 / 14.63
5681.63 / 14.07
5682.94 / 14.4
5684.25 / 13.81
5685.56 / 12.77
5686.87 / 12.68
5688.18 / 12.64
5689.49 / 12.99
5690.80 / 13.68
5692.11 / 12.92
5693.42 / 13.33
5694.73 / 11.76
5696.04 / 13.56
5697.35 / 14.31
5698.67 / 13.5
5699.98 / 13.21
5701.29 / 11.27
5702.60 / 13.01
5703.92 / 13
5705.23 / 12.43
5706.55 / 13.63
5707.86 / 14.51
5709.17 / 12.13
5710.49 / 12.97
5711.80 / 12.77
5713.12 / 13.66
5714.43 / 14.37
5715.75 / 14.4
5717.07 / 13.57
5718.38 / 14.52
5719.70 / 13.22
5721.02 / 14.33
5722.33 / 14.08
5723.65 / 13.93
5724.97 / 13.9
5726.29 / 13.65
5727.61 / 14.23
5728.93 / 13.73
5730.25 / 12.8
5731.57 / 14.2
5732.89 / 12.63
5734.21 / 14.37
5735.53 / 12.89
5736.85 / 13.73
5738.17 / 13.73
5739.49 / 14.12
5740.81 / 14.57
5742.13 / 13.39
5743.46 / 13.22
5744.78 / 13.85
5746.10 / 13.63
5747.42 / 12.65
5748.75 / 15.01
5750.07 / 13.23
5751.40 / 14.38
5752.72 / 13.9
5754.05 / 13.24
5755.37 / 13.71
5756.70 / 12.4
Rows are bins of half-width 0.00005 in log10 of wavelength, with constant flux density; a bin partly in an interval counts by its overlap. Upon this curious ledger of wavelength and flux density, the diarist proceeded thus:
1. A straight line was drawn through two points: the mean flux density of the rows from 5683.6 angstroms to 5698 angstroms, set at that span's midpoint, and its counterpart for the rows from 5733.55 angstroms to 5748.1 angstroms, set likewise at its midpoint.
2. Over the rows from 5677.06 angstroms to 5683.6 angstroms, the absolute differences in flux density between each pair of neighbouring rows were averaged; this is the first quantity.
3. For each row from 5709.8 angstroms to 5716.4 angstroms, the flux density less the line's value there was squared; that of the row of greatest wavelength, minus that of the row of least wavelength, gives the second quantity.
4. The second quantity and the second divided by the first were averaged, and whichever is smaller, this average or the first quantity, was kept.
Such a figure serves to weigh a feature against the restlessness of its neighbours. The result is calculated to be 0.5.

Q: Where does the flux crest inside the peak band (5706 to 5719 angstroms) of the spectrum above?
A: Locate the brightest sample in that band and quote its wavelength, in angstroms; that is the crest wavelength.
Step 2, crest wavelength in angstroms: 5718.38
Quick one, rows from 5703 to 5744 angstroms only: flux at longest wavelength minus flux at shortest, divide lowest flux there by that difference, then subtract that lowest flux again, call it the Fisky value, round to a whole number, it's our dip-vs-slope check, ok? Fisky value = 43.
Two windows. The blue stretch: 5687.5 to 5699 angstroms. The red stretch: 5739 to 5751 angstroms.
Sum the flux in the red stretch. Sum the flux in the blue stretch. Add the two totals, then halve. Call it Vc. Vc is 121.2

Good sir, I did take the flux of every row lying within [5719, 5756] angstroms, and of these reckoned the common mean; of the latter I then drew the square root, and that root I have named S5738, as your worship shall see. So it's 3.70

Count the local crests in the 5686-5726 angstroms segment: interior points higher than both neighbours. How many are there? 9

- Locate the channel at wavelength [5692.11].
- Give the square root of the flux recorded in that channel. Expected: 3.59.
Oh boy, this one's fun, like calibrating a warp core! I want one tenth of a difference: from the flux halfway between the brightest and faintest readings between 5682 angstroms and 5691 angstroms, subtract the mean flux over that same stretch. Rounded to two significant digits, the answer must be 0.024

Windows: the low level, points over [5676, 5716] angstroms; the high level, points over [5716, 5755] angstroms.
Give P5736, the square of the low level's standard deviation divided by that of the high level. 1.87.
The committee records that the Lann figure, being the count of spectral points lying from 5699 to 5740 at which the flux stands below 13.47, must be 12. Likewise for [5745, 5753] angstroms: 2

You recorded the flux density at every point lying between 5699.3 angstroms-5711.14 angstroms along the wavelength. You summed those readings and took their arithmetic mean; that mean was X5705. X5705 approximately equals 12.9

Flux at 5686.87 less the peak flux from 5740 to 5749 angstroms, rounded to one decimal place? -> -2.3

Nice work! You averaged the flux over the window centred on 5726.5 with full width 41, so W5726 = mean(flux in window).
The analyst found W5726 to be 13.7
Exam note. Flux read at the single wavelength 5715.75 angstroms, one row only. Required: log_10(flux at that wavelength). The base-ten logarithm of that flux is 1.158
